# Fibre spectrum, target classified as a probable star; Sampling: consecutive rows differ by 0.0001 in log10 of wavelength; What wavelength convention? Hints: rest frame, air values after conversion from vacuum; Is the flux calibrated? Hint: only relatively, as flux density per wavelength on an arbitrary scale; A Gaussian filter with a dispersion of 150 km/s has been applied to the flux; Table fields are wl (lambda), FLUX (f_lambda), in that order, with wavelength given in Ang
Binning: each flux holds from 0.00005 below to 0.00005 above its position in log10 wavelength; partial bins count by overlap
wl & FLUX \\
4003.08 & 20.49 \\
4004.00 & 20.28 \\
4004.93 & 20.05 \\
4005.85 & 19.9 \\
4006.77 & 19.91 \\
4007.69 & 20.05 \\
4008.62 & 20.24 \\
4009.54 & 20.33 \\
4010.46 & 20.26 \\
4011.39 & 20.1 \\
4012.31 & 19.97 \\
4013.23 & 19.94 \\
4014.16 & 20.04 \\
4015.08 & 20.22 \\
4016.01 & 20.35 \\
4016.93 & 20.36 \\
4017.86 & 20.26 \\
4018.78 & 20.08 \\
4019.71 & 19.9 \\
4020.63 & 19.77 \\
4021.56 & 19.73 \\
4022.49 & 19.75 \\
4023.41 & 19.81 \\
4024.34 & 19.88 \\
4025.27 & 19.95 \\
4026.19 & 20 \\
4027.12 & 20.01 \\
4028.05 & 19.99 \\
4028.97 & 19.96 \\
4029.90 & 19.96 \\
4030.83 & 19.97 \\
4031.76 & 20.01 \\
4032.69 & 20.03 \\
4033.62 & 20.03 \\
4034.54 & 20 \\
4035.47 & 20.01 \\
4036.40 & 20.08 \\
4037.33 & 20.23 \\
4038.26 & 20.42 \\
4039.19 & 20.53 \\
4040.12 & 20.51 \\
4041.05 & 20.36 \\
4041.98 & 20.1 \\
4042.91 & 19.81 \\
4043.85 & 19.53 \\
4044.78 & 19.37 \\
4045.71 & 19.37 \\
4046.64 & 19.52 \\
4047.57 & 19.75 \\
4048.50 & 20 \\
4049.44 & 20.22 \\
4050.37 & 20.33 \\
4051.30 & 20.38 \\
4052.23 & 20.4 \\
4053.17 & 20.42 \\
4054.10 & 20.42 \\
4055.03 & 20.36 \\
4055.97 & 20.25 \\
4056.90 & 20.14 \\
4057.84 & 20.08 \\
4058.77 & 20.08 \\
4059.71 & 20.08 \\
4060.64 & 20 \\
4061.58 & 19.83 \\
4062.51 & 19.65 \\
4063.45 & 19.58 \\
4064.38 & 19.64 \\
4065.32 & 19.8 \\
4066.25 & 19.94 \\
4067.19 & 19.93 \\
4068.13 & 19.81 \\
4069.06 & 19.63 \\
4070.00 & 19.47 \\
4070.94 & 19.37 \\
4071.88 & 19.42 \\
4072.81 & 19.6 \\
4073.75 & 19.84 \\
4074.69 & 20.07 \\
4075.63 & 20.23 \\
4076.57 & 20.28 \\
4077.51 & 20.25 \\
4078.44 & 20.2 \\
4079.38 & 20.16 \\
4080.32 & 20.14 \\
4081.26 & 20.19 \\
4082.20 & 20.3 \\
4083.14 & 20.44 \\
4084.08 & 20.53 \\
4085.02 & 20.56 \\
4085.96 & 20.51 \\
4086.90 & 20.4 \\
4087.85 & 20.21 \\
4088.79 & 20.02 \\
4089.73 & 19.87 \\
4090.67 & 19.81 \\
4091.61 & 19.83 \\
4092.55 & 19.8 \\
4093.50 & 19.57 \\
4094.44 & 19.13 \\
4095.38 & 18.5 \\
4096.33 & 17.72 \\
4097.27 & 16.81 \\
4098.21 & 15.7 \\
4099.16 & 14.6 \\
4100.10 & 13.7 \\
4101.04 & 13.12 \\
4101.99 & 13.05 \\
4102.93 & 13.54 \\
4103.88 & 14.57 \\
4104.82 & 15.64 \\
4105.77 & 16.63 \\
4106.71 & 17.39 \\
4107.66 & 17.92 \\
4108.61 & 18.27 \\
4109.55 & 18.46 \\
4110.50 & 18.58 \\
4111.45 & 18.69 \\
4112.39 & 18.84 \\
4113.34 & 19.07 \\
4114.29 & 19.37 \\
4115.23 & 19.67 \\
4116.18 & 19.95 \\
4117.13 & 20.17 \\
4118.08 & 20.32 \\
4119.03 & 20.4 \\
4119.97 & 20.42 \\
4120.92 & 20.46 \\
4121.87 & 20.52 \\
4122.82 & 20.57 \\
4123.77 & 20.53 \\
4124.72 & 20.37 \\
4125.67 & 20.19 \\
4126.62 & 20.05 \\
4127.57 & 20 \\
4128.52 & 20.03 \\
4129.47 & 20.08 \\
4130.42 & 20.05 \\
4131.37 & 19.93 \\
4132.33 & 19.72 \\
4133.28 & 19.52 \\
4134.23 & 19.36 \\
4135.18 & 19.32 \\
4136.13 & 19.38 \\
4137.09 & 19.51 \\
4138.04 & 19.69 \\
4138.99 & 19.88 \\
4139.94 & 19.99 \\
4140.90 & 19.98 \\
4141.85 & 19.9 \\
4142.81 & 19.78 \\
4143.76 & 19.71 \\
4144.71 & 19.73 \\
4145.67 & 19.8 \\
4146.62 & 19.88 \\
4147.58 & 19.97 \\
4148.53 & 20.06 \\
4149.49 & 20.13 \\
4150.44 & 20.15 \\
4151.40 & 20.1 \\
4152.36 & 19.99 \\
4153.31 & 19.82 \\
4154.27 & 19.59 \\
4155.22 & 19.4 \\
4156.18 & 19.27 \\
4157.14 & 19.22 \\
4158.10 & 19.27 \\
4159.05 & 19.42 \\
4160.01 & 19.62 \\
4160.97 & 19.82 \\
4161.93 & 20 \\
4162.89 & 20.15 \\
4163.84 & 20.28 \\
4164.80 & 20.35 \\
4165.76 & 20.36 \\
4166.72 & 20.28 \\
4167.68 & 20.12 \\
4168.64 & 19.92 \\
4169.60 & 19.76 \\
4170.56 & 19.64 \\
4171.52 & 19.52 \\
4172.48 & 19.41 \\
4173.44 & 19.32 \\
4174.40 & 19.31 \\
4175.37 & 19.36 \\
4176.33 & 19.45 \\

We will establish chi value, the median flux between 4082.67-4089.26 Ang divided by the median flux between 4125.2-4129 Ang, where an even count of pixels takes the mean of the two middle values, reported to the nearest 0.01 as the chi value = 1.02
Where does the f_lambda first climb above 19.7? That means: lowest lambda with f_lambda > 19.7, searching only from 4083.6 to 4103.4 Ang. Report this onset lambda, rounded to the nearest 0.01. 4084.08 Ang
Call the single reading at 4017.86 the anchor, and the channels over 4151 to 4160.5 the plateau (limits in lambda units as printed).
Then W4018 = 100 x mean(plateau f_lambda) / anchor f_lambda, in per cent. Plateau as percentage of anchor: 97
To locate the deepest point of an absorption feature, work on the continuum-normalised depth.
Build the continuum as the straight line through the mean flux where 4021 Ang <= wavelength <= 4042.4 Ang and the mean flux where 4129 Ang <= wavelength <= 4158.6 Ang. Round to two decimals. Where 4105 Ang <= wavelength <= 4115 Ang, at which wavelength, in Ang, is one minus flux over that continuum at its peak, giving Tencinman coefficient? 4105.77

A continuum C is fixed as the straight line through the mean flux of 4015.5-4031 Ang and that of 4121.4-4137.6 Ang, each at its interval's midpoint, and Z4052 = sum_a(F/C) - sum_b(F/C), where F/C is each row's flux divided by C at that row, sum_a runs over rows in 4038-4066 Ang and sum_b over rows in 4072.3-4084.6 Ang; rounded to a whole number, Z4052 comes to 17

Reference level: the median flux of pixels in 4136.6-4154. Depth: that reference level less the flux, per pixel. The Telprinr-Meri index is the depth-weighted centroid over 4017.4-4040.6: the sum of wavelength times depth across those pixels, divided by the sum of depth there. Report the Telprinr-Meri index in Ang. 4035.1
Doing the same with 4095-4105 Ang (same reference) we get 4100.9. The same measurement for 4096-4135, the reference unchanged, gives 4101.6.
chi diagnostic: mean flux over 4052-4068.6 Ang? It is 20.0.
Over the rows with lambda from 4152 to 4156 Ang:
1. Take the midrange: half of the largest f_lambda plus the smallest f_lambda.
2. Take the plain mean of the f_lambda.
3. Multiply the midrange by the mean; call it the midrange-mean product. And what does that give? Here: 388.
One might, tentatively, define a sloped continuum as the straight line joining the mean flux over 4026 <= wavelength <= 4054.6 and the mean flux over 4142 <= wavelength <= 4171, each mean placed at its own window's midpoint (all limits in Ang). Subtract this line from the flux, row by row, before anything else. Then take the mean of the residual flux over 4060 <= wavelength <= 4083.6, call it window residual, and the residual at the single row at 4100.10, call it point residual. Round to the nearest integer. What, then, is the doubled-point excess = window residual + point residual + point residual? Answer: -13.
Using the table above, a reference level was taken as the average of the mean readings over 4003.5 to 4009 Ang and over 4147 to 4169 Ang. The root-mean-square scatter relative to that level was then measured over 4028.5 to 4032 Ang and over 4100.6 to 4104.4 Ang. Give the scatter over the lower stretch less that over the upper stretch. -6.4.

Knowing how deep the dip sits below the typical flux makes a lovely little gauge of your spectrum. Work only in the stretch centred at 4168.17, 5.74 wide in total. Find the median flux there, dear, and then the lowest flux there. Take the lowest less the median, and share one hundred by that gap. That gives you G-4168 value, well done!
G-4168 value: -263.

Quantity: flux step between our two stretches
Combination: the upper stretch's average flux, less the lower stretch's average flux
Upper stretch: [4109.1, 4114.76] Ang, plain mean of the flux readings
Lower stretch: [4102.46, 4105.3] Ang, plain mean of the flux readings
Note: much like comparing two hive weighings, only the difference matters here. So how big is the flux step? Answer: 4.3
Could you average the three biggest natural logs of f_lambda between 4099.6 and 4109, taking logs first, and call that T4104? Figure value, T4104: 2.88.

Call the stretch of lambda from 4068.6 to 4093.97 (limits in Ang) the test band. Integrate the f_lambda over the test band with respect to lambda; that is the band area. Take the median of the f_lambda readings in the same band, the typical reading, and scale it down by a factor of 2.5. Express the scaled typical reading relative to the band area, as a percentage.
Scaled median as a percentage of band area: 1.6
